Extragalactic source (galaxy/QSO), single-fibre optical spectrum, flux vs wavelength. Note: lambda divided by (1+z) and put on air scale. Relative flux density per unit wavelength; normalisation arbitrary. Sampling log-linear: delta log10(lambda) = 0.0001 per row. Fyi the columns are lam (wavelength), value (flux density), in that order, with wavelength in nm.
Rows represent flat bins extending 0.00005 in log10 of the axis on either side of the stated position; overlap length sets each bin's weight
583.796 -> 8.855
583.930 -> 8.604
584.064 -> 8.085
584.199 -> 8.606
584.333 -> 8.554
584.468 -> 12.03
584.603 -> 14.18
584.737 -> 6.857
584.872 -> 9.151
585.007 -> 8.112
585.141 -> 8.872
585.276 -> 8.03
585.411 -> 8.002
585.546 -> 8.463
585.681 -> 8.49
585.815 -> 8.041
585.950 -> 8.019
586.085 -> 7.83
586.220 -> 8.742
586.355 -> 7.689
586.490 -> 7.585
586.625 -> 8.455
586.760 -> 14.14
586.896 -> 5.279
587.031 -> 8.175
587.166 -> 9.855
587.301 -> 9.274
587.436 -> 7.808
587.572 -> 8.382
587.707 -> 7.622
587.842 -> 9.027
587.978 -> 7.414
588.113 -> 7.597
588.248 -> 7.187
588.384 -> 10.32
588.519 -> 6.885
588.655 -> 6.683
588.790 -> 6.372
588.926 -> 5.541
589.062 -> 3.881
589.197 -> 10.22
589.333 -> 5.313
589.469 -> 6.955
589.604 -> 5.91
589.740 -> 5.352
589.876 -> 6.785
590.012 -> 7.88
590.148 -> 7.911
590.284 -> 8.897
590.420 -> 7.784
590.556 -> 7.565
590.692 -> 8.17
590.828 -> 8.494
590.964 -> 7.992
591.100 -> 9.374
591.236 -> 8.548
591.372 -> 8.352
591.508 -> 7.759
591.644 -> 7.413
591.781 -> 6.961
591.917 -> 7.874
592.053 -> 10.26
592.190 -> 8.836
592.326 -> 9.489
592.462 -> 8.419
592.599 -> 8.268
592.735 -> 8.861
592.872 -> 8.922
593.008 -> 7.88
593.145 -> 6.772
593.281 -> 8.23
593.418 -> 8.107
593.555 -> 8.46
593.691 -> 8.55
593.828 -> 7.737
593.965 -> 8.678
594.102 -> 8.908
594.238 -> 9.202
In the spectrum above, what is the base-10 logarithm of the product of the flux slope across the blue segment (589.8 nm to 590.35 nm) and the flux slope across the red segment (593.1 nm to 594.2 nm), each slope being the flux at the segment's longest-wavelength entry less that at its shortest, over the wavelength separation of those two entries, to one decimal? 1.1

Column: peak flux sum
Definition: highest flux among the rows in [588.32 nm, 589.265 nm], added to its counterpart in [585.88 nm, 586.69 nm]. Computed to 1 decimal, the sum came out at 19.1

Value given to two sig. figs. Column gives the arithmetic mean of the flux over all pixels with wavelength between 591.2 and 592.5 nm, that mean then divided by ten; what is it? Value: 0.84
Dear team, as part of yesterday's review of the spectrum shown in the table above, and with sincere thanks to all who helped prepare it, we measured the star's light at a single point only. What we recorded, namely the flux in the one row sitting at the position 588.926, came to 5.541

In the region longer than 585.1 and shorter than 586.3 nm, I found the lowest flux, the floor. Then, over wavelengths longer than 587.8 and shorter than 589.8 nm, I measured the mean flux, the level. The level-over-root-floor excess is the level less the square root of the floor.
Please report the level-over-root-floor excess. 4.2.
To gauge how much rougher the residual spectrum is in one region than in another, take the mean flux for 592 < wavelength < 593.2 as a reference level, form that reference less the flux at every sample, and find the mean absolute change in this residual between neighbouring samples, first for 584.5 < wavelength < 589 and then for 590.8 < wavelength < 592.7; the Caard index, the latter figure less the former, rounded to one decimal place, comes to -0.7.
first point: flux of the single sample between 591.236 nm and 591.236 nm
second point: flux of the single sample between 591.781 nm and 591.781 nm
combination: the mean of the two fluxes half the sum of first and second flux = 7.8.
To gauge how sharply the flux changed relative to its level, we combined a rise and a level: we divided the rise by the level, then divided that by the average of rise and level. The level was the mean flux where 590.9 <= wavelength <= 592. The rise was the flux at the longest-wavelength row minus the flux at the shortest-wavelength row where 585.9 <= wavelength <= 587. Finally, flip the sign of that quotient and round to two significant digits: 0.13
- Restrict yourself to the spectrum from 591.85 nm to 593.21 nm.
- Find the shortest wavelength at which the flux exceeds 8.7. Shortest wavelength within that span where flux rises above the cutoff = 592.053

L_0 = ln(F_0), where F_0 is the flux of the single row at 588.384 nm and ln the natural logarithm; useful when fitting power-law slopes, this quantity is 2.33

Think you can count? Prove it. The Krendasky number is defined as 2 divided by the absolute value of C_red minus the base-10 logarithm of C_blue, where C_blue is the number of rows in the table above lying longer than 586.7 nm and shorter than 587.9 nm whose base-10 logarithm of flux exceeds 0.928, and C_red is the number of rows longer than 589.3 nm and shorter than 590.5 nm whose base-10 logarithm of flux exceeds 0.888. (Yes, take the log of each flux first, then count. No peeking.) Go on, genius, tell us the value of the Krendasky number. 0.59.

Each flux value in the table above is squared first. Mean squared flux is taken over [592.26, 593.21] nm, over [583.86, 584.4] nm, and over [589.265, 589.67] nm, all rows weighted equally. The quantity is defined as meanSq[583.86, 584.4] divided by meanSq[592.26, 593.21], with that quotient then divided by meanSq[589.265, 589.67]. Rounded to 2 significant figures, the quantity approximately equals 0.027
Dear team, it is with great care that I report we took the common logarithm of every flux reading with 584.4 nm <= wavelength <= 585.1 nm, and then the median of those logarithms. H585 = 0.961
